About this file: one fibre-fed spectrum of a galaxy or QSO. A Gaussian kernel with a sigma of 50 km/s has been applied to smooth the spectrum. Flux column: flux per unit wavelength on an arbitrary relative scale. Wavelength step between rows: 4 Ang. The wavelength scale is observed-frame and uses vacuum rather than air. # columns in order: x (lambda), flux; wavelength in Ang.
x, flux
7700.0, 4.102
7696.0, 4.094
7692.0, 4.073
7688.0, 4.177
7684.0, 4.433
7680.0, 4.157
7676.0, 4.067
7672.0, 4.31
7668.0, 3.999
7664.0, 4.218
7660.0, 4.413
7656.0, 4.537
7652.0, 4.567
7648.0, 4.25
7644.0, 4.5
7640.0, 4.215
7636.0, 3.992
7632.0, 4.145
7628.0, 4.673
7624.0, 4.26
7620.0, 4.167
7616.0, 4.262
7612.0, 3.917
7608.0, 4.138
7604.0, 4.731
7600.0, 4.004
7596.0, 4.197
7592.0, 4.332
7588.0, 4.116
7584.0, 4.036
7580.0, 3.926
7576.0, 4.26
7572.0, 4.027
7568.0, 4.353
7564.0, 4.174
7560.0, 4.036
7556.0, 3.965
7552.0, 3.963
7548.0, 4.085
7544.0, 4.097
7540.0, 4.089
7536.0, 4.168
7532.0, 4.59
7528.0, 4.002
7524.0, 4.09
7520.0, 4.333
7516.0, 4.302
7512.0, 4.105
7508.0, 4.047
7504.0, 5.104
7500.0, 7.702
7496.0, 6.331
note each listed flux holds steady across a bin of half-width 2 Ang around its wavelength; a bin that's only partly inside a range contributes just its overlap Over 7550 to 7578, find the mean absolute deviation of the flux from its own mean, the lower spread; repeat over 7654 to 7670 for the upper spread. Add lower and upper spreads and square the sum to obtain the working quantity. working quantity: 0.098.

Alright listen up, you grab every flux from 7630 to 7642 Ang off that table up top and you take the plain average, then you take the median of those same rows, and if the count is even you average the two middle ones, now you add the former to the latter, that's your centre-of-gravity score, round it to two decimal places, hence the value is 8.26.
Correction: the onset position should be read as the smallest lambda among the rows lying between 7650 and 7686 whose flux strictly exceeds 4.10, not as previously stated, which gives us 7652.0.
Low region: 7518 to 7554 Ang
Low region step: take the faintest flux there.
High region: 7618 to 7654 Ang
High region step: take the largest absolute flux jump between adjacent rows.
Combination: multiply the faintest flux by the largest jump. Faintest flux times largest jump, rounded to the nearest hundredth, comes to 2.09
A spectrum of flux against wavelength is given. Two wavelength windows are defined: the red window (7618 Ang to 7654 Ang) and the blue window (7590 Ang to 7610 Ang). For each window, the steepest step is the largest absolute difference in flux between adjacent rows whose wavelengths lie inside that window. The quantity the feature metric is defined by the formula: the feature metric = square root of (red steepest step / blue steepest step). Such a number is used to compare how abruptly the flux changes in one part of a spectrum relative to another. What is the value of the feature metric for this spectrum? 0.85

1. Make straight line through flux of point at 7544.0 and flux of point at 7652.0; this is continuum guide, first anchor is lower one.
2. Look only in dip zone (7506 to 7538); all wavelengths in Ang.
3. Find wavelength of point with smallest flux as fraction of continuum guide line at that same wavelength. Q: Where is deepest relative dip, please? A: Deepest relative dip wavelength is 7528.0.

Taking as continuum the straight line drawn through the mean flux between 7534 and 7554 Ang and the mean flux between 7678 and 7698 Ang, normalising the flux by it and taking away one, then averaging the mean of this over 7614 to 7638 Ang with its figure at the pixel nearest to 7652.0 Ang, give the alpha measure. 0.062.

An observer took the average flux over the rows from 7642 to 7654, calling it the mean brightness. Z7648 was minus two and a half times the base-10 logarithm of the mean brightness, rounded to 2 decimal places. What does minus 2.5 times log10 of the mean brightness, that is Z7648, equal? -1.62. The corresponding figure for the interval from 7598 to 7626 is -1.56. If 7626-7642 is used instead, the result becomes -1.57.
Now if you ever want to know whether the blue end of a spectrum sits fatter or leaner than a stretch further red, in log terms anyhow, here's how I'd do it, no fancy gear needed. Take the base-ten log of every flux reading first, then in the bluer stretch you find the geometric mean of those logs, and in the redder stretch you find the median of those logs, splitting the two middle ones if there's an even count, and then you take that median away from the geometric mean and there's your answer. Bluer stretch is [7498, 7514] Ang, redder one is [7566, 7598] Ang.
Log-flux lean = 0.077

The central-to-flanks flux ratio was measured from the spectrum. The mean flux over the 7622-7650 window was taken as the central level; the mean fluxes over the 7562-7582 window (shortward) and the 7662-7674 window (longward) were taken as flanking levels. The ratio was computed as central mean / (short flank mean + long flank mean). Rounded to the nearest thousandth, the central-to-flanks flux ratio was 0.515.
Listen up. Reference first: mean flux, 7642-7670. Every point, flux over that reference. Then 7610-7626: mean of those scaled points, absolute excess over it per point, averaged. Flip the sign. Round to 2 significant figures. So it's -0.027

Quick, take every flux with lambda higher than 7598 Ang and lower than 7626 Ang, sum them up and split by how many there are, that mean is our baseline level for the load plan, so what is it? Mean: 4.21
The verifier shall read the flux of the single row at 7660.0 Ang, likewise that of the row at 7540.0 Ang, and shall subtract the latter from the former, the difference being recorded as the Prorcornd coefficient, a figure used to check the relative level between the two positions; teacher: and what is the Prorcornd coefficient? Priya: 0.32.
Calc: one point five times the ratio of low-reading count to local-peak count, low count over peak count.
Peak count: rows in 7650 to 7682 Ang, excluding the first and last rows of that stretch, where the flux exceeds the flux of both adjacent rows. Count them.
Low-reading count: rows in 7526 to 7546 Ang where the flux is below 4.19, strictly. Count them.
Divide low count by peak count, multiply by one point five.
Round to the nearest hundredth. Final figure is 6.00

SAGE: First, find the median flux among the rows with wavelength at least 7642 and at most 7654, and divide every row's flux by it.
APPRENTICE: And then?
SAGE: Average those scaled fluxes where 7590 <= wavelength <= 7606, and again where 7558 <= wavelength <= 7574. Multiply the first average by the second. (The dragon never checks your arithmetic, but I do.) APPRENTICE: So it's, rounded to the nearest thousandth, 0.884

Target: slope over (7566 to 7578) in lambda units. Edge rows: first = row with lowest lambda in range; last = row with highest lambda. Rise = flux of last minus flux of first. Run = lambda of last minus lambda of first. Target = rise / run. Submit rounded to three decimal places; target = -0.012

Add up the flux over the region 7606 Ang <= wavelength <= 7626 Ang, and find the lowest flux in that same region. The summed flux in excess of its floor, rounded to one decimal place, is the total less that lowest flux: 16.8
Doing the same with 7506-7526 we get 16.8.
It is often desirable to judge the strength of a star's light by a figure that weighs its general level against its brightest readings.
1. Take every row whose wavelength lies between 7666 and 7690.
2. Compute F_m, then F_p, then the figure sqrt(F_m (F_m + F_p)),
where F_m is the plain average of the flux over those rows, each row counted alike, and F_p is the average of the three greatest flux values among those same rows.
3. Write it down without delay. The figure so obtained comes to 5.97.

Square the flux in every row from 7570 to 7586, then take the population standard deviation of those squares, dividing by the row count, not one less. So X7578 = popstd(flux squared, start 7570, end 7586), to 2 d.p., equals 1.00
